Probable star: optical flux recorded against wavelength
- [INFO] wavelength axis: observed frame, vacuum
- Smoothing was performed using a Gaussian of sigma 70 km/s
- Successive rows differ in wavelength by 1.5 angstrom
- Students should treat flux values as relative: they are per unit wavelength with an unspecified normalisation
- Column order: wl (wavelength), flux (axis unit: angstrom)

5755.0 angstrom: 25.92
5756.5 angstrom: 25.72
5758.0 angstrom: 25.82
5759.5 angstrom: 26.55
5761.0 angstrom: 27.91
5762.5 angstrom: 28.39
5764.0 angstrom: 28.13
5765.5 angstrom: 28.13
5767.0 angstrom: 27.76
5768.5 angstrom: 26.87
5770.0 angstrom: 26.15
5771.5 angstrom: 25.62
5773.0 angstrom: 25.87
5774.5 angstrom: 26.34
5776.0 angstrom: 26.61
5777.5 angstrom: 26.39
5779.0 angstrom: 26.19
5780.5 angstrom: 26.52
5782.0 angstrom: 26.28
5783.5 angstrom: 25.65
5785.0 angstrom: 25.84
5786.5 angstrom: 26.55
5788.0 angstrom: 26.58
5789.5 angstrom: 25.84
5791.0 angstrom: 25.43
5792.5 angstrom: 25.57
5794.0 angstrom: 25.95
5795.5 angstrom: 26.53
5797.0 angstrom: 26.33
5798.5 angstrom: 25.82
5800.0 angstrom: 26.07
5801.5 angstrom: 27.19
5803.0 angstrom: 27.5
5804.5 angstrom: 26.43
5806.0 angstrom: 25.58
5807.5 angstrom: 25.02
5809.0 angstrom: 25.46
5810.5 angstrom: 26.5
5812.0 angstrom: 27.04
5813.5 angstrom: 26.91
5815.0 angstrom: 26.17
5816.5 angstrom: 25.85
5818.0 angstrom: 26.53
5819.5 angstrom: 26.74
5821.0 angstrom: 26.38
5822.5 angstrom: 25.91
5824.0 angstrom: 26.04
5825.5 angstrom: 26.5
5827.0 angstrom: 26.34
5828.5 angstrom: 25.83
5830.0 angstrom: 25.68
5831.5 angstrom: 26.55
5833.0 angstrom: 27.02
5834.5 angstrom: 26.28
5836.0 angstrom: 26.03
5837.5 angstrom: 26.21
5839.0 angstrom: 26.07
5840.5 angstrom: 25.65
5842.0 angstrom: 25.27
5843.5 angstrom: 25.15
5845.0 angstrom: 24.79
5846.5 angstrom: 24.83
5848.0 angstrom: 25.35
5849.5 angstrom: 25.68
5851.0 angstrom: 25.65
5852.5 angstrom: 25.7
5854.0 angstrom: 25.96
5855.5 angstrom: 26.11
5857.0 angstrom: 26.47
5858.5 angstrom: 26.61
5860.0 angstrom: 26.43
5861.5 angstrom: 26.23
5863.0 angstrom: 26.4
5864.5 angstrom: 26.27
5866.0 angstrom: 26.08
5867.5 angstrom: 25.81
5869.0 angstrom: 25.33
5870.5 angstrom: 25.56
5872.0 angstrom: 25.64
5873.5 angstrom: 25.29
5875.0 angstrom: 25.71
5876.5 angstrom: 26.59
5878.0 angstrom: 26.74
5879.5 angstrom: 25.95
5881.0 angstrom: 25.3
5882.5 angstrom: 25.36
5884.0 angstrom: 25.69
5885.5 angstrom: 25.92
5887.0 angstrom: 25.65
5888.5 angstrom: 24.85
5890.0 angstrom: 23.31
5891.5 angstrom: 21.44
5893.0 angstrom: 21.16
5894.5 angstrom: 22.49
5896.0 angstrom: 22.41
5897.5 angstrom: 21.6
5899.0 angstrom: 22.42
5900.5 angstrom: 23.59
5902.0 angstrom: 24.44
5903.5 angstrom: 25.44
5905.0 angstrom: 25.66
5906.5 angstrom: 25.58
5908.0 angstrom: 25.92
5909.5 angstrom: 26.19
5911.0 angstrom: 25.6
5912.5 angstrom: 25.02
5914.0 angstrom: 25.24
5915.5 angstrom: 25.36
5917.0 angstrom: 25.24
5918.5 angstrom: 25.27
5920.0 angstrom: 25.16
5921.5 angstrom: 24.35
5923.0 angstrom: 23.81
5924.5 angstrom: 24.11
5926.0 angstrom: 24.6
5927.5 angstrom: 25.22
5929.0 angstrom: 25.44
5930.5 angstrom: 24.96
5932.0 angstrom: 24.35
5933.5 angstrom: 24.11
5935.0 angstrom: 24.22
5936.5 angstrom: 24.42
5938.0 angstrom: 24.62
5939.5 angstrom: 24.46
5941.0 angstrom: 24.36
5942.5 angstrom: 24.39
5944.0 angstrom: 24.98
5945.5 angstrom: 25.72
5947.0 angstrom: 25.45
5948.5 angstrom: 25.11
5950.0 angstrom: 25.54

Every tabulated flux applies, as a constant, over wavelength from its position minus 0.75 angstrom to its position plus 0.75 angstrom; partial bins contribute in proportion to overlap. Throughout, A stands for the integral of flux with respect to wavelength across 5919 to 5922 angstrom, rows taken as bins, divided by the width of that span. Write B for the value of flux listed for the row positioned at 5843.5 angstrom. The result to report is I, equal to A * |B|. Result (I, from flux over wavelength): 625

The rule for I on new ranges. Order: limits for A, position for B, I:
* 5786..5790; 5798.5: 680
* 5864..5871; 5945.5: 664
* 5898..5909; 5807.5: 618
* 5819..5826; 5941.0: 640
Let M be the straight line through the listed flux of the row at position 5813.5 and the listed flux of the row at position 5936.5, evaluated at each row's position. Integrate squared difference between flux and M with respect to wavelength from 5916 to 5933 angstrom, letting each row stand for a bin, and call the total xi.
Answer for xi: 5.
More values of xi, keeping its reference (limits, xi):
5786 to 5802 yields 26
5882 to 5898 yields 96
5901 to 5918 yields 8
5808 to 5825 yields 9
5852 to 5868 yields 2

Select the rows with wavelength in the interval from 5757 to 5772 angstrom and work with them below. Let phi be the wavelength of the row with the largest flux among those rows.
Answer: 5762.5 angstrom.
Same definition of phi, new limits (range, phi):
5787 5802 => 5801.5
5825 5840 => 5833.0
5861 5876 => 5863.0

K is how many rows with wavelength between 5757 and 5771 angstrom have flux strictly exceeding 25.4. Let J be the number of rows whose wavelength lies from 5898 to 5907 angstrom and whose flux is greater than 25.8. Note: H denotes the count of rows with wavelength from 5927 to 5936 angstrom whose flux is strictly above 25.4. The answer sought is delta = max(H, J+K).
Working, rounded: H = 1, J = 0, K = 9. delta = 9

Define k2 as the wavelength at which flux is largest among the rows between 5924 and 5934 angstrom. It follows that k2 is 5929.0 angstrom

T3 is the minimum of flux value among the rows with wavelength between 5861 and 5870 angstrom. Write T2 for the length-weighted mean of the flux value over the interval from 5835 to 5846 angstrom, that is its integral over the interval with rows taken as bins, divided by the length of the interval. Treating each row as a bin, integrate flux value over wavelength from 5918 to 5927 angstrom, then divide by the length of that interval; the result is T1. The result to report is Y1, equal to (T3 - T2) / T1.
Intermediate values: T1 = 24.5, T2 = 25.6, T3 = 25.33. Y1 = -0.011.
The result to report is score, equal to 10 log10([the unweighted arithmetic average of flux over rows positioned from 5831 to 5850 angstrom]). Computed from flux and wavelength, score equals 14.1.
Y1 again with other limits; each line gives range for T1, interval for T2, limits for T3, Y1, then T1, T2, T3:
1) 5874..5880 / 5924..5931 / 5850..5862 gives 0.029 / 26.2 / 24.9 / 25.65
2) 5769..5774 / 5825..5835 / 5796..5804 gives -0.019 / 26.0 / 26.3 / 25.82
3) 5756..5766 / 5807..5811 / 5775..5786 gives 0.000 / 27.3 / 25.6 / 25.65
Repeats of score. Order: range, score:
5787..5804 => 14.2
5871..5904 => 13.9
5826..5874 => 14.1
